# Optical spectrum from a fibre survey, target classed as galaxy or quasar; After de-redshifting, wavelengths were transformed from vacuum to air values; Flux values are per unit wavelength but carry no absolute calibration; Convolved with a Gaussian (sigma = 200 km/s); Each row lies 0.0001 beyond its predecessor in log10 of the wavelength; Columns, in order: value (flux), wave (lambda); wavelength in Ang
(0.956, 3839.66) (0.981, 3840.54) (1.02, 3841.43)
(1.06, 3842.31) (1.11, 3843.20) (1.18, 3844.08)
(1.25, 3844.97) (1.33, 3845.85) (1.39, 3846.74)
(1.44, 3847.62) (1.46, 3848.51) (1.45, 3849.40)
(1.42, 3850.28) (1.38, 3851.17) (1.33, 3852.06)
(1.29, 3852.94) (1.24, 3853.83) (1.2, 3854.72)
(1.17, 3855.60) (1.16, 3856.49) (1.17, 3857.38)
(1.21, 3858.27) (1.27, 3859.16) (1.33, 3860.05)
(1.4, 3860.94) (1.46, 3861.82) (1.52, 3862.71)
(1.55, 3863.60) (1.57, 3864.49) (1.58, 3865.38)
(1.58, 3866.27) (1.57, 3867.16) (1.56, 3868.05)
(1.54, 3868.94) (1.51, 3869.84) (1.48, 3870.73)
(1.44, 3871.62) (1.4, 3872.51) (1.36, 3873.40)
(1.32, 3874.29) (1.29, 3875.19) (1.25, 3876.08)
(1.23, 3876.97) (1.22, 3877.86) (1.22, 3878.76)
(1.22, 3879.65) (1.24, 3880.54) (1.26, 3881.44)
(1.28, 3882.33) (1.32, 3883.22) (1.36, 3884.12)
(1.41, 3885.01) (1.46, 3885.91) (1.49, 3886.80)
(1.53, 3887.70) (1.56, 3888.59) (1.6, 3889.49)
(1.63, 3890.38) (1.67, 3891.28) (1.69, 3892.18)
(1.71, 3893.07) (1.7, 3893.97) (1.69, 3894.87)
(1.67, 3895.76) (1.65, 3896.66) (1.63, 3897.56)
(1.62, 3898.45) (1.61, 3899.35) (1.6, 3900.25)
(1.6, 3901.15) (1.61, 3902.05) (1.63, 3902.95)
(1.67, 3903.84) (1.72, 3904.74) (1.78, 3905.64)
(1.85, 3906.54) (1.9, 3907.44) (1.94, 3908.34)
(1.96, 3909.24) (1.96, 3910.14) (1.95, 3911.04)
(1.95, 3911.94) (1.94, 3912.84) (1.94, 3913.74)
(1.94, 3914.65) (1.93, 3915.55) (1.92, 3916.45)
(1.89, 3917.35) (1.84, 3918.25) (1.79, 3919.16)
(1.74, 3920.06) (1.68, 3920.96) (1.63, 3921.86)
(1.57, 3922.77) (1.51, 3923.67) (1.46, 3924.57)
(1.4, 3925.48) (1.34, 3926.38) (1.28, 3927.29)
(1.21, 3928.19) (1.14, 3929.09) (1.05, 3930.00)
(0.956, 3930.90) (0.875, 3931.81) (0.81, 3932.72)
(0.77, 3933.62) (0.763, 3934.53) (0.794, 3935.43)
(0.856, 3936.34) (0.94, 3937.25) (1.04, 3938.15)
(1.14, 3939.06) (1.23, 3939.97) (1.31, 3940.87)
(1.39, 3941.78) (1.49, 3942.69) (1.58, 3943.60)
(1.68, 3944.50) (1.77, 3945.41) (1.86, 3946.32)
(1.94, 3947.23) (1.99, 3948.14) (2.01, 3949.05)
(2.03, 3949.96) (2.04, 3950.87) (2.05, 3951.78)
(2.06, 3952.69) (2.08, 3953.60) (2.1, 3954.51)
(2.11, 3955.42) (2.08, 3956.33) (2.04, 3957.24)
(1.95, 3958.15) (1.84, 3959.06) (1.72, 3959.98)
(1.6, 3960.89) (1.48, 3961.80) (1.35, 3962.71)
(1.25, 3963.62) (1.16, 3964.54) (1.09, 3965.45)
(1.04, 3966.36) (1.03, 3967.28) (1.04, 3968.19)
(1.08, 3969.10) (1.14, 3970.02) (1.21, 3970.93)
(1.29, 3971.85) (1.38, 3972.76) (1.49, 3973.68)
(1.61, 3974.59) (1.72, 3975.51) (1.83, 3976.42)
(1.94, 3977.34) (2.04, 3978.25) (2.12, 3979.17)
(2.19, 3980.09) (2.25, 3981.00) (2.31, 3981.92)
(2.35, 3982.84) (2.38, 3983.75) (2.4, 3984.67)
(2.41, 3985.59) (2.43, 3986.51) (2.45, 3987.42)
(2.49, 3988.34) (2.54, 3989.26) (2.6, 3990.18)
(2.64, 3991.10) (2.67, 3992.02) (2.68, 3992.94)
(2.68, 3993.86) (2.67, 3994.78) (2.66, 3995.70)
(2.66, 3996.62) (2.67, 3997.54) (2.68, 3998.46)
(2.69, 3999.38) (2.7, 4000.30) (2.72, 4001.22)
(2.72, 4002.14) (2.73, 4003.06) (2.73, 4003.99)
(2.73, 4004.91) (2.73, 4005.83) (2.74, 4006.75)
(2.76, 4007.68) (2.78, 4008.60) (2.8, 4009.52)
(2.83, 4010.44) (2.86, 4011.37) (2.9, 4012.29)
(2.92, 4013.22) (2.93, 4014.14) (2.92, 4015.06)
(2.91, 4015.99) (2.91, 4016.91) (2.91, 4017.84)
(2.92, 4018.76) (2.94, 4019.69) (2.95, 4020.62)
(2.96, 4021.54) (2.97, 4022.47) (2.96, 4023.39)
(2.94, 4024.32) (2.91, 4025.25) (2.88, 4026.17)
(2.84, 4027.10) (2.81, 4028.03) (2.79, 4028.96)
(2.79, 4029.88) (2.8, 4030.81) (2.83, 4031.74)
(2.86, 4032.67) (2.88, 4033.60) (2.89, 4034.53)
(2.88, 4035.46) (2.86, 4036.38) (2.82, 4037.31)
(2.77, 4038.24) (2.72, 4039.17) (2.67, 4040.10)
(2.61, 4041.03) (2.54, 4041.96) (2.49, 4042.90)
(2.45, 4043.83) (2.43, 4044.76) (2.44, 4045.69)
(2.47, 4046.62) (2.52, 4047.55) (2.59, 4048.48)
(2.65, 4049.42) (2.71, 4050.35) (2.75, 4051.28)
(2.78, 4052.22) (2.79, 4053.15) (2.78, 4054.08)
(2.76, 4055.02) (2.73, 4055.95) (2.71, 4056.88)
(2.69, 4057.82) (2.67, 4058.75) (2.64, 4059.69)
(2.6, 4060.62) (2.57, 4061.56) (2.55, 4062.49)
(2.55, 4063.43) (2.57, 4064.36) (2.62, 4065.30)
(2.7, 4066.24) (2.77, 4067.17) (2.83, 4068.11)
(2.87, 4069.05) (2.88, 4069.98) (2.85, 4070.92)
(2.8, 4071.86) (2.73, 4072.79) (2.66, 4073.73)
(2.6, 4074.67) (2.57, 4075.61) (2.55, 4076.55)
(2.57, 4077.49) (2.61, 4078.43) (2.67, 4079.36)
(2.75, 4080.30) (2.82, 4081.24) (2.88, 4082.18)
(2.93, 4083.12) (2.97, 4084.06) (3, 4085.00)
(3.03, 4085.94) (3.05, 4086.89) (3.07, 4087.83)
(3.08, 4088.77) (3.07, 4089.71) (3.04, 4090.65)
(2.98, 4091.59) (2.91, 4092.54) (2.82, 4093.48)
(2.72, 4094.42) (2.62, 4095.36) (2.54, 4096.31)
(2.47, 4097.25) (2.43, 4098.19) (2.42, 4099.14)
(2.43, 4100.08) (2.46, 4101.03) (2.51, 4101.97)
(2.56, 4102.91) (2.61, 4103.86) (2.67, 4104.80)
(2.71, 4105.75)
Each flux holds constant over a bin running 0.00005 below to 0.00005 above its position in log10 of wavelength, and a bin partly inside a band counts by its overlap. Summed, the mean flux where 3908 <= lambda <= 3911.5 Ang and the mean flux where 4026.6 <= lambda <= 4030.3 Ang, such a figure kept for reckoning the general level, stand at 4.8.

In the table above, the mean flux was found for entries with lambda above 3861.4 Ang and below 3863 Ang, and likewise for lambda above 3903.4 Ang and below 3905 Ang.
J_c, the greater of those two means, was 1.7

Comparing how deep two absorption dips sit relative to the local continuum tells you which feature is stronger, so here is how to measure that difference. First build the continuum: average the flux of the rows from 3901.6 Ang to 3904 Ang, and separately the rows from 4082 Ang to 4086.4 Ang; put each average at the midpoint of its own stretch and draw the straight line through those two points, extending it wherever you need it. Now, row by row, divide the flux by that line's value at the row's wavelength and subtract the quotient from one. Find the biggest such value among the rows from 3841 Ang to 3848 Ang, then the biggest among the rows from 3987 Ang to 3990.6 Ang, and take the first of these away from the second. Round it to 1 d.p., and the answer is -0.2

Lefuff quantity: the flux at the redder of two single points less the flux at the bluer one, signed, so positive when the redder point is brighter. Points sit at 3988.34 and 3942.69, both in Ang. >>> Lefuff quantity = 1.0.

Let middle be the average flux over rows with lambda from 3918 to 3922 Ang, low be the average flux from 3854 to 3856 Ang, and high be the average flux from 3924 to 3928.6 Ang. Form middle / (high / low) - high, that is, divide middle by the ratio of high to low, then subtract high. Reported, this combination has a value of 0.2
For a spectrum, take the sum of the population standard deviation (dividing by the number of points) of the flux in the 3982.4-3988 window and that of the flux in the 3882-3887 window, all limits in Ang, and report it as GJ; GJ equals 0.11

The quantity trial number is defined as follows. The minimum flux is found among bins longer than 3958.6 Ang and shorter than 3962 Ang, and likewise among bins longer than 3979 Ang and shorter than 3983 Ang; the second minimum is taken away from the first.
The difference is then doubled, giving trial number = -1.3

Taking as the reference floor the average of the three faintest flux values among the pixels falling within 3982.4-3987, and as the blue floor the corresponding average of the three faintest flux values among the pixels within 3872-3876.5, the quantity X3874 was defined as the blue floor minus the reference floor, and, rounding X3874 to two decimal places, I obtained -1.09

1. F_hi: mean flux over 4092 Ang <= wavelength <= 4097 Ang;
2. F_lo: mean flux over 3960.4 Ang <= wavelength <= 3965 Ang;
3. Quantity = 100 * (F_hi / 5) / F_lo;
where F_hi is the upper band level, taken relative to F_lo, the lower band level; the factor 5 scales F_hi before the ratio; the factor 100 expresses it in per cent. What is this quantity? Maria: 40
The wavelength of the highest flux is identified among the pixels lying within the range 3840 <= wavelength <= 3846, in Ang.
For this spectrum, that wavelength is 3845.85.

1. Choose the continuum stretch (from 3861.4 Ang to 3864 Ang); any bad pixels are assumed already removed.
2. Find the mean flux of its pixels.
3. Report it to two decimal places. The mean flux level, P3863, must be 1.51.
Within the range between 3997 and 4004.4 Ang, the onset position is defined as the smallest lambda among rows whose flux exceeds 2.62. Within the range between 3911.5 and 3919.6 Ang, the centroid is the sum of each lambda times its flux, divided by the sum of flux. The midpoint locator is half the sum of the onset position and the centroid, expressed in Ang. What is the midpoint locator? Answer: 3956.5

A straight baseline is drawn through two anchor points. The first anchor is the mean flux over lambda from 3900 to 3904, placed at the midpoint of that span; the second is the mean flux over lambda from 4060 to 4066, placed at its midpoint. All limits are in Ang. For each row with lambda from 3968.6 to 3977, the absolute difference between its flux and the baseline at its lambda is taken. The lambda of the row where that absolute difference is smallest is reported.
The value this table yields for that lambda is 3976.42 Ang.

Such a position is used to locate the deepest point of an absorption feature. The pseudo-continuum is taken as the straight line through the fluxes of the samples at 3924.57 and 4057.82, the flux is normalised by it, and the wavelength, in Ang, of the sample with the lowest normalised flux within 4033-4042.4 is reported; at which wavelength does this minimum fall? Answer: 4041.96 Ang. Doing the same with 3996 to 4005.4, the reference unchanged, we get 4004.91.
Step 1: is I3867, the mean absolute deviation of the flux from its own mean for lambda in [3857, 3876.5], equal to 0.114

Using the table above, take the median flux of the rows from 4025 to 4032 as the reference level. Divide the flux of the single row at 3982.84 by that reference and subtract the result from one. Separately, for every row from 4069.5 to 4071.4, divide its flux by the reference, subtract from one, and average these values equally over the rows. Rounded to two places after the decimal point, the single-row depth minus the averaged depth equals 0.18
